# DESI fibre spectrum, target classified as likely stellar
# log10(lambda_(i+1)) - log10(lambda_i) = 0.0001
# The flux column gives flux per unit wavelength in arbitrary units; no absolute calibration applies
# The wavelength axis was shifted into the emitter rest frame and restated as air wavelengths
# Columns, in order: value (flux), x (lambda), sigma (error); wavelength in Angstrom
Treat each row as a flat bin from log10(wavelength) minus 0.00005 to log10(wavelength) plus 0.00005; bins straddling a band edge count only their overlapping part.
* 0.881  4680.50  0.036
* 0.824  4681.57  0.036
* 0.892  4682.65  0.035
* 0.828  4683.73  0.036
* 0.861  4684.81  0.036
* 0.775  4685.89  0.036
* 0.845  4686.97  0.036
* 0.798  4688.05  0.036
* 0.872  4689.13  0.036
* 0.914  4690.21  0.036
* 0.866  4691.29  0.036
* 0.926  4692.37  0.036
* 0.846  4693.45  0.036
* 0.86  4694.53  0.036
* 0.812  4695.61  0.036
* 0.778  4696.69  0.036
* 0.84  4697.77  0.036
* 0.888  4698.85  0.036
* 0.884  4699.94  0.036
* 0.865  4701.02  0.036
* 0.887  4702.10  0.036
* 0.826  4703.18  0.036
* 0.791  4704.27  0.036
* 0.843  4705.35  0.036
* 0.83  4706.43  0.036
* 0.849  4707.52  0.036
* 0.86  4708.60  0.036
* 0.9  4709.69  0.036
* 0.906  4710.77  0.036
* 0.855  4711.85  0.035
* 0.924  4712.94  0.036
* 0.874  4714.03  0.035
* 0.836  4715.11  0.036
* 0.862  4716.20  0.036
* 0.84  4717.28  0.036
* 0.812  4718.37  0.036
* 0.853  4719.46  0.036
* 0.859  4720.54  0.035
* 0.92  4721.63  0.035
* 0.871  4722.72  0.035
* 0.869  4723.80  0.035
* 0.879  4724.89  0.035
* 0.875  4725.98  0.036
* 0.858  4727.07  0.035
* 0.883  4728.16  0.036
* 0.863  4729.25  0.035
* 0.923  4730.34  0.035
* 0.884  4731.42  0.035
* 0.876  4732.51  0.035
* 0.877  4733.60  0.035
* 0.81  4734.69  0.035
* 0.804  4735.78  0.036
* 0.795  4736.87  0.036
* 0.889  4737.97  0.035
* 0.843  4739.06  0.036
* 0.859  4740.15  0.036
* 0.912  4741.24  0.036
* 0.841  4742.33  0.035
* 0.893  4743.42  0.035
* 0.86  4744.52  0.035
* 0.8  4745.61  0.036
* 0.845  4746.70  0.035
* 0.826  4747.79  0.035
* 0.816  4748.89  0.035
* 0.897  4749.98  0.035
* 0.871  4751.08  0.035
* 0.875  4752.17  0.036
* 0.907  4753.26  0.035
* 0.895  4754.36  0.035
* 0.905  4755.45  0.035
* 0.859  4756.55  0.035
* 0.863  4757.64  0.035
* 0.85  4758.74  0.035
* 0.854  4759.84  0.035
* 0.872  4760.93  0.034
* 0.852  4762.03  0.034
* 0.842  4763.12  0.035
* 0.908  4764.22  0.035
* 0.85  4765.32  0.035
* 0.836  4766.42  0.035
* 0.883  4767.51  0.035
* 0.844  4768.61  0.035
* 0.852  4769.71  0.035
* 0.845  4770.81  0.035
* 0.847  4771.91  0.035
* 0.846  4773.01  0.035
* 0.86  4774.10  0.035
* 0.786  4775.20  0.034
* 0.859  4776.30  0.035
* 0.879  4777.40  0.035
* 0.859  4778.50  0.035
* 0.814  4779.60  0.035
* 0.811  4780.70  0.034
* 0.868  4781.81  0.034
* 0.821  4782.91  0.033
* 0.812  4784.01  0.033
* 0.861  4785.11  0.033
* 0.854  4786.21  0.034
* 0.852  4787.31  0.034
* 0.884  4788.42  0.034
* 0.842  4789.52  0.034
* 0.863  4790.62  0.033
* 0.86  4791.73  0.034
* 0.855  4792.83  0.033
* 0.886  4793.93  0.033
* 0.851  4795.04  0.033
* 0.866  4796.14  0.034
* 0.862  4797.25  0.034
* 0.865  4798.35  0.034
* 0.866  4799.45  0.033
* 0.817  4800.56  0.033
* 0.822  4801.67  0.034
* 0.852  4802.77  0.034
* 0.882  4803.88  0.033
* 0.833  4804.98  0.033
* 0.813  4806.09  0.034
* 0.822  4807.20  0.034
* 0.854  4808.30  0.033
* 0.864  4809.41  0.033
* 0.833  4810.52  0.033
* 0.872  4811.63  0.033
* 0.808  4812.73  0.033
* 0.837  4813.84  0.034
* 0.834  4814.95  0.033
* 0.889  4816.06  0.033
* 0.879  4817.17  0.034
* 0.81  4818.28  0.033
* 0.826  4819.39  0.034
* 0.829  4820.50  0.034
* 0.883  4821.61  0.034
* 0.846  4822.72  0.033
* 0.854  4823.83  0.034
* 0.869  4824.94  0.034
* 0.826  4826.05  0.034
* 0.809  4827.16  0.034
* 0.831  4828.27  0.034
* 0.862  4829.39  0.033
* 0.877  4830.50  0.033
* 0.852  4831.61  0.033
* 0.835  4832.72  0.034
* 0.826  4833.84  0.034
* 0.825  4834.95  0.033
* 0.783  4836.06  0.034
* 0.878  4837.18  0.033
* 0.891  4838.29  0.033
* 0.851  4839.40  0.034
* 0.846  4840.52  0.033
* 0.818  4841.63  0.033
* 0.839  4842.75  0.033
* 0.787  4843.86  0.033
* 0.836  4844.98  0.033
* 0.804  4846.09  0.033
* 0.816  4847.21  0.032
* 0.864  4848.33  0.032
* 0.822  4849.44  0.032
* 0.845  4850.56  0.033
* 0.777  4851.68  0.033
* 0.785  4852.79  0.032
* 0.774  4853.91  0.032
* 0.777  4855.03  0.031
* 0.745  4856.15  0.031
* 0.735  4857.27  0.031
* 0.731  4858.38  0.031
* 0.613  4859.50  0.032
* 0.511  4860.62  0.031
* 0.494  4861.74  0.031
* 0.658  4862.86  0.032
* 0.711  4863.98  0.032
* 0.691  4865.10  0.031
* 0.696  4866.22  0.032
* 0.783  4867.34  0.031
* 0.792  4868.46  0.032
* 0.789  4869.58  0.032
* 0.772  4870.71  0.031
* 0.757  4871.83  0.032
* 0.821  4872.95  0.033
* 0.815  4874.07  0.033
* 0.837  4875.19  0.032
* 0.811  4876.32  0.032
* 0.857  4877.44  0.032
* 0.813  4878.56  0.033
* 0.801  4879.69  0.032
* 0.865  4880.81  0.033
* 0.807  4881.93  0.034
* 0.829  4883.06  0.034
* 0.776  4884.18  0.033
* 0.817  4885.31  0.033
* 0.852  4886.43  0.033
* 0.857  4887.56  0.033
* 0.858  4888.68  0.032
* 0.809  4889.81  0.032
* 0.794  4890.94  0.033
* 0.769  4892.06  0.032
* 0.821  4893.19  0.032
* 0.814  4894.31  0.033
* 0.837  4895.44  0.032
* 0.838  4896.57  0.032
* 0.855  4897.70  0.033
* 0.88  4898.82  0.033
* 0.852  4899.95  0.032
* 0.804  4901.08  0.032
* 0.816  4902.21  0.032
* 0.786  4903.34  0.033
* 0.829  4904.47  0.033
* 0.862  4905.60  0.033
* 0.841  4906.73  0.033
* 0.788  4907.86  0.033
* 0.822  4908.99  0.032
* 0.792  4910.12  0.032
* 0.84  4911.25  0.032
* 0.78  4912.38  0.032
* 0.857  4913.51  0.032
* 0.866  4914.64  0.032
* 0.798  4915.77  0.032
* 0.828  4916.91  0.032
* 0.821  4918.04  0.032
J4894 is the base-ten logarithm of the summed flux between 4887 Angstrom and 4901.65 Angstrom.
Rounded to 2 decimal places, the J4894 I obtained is 1.03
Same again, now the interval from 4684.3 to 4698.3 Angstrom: 1.04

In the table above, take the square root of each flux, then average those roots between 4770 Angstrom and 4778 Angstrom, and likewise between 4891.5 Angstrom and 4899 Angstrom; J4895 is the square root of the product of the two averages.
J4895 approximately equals 0.915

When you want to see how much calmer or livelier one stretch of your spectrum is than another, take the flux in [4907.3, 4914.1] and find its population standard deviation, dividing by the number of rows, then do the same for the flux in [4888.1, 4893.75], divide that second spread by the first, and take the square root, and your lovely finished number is 1.02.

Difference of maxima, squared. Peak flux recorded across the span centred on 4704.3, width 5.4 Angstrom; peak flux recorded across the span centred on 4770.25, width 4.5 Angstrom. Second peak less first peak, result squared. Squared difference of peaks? 0.0012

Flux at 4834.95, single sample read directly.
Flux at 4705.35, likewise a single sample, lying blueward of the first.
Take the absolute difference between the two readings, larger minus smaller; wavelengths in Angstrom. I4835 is 0.018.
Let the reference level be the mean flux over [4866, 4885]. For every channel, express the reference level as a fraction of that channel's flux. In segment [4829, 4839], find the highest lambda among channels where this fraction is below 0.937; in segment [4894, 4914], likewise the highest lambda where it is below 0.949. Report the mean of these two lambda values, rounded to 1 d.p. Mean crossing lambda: 4875.9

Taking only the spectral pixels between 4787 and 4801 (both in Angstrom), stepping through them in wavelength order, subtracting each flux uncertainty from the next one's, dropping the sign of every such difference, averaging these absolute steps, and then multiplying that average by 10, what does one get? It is 0.0042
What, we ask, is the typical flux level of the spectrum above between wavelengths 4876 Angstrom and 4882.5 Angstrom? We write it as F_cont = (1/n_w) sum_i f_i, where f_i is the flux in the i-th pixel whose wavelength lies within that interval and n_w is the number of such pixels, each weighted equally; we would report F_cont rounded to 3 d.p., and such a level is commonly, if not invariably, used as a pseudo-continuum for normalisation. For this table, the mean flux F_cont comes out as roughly 0.826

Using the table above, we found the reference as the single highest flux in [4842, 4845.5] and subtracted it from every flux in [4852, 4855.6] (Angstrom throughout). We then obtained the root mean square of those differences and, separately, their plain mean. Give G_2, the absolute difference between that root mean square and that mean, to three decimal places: 0.121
